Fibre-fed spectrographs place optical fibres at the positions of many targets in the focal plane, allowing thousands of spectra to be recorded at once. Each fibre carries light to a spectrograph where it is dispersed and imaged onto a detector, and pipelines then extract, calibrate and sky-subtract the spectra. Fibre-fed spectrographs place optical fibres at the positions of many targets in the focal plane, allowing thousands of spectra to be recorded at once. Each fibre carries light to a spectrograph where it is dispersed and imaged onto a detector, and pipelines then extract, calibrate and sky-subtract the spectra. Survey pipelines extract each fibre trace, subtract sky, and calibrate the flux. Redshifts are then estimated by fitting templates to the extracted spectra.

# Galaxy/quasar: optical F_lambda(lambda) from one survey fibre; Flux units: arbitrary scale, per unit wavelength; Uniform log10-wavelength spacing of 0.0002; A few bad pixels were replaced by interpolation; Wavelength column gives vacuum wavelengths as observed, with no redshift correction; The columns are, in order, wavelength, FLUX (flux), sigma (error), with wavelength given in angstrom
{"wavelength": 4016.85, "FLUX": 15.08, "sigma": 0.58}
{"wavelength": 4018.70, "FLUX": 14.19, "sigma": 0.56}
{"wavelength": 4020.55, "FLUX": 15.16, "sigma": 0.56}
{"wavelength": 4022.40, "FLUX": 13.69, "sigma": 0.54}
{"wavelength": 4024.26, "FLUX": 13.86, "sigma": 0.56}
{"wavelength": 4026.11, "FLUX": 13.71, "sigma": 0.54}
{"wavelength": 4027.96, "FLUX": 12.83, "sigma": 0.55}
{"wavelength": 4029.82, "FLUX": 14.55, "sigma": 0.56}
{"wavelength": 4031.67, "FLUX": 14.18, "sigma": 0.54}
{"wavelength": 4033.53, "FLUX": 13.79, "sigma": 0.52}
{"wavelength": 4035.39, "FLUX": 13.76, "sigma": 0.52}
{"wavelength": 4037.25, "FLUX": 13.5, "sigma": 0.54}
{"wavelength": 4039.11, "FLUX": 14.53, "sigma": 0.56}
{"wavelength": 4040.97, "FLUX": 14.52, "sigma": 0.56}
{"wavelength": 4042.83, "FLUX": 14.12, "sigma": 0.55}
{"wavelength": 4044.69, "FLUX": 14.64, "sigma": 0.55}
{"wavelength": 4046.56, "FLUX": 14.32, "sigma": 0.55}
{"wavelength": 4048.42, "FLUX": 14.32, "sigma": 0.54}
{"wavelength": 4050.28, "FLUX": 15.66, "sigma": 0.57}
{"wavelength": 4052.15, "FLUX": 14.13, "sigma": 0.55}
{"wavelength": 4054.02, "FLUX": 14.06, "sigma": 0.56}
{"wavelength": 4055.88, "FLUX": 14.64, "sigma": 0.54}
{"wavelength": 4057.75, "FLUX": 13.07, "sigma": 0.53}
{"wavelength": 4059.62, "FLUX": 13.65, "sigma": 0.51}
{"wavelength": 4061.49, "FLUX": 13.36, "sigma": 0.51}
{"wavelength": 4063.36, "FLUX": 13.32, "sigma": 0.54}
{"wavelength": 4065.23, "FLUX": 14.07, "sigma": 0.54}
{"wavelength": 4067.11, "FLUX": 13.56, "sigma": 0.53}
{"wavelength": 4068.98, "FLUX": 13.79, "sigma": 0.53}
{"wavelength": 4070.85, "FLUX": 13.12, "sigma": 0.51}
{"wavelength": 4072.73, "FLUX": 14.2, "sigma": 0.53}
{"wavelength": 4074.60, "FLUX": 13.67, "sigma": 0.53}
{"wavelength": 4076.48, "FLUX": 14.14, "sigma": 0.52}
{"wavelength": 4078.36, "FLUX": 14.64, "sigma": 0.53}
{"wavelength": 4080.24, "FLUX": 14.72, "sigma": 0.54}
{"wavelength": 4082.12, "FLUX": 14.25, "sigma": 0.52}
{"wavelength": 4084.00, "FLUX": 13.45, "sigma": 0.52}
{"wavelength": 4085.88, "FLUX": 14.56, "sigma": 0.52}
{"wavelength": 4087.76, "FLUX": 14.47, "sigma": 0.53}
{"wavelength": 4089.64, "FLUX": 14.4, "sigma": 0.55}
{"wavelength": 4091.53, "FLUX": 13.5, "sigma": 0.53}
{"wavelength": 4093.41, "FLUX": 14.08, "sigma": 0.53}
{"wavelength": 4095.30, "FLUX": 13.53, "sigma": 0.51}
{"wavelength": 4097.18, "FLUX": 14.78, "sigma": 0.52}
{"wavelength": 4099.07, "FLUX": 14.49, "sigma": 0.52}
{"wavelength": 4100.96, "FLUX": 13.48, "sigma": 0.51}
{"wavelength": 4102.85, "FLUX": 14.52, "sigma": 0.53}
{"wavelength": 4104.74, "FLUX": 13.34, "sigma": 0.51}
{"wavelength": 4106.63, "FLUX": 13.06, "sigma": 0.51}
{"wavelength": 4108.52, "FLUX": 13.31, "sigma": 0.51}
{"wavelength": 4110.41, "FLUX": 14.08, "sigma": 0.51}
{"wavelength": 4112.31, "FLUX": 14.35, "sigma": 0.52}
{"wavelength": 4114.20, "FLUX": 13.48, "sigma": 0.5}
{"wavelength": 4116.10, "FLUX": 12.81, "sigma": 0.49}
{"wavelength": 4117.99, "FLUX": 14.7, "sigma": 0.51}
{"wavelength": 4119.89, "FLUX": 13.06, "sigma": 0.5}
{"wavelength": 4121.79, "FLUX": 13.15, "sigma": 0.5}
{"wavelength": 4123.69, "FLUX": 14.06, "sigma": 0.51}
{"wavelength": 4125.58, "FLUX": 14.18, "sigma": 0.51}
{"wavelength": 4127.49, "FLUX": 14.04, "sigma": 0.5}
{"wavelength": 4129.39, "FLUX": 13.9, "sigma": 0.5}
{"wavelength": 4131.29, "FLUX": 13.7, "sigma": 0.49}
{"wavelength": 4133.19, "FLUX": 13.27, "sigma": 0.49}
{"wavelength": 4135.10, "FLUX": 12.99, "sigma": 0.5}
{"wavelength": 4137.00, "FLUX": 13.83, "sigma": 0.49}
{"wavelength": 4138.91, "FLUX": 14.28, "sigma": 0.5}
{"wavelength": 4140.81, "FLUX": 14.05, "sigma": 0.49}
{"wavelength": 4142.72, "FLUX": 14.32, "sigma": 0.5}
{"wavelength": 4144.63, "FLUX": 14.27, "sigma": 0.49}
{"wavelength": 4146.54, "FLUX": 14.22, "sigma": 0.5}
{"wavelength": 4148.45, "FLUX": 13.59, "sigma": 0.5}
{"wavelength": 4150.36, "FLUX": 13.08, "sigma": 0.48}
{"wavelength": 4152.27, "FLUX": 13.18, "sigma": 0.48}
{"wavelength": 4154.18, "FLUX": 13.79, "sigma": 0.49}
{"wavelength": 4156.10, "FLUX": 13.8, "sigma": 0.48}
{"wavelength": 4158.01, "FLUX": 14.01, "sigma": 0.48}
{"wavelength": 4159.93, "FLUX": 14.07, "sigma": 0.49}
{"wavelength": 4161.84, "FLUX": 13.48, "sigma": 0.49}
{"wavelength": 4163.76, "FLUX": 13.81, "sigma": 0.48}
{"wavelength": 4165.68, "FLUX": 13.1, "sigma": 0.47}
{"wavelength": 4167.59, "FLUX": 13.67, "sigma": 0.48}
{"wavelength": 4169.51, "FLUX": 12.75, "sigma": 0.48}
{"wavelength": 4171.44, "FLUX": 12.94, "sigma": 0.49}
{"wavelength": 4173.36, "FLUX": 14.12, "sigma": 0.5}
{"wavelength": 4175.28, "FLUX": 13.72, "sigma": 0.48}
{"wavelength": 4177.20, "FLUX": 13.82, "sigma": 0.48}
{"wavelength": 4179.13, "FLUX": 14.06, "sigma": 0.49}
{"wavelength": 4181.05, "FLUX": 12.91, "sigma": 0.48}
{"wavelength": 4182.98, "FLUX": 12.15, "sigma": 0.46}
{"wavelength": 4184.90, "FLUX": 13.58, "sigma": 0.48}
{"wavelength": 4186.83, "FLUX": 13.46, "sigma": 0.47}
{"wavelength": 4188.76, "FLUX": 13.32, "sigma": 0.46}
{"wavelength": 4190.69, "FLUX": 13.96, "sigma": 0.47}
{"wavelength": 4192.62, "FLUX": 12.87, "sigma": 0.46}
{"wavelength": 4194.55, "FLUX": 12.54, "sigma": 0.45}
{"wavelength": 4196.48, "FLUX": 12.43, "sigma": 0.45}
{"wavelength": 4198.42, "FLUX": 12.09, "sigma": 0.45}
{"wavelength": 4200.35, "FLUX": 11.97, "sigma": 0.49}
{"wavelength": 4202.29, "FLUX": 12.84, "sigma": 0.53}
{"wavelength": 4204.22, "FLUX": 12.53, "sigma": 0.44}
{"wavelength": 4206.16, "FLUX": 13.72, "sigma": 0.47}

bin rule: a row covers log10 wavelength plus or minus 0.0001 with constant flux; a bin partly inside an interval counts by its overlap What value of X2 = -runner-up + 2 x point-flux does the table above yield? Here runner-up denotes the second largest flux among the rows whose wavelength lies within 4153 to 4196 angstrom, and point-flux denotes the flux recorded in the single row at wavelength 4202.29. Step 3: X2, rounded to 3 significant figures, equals 11.6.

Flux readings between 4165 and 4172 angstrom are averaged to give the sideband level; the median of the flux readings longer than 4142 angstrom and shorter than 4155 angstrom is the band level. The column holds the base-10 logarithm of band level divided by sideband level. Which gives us 0.022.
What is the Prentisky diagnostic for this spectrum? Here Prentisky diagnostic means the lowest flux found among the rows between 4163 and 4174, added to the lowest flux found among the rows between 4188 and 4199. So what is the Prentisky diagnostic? 24.8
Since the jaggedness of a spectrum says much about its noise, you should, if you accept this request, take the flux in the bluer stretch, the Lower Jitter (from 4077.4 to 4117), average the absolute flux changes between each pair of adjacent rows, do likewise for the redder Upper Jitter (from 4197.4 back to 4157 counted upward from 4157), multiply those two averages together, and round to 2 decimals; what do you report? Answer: 0.35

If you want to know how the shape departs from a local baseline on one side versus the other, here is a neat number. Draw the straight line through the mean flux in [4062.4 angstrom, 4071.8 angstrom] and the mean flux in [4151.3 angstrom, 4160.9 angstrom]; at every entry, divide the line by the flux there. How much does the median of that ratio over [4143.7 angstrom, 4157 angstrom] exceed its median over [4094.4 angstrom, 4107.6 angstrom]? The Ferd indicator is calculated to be -0.01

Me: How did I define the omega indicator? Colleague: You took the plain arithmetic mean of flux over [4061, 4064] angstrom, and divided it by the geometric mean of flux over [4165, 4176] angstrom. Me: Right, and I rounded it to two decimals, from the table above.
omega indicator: 1.00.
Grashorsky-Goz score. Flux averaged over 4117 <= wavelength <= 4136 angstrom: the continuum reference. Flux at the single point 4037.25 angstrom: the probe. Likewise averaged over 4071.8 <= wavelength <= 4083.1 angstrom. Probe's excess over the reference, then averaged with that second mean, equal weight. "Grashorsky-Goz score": 7.0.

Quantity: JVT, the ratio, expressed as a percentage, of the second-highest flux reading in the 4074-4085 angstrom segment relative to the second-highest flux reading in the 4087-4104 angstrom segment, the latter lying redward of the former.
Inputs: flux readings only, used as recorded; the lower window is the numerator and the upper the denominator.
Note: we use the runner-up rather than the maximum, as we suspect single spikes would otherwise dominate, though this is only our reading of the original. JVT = 101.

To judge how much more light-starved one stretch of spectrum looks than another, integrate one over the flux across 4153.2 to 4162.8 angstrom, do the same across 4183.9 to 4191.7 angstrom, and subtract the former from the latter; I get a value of -0.12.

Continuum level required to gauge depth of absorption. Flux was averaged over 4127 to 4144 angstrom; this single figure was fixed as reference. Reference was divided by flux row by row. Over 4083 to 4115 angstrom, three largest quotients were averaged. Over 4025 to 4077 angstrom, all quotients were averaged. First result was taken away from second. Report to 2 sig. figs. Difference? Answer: -0.053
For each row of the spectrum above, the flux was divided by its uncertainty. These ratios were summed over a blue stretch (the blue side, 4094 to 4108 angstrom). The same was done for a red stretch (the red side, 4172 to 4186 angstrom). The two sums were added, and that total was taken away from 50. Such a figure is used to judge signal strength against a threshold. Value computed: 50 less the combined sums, -334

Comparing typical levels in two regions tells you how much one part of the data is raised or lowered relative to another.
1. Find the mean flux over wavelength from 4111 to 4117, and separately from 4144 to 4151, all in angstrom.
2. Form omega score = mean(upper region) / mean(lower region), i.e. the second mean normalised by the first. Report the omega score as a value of 1.02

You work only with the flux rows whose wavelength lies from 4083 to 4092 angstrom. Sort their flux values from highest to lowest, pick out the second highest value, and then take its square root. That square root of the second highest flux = 3.80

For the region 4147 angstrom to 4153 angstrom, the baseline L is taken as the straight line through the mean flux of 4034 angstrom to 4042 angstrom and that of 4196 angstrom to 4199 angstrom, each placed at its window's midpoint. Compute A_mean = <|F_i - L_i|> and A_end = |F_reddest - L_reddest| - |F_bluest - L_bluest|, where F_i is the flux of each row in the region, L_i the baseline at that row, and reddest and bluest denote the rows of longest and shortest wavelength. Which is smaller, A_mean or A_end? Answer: -0.37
